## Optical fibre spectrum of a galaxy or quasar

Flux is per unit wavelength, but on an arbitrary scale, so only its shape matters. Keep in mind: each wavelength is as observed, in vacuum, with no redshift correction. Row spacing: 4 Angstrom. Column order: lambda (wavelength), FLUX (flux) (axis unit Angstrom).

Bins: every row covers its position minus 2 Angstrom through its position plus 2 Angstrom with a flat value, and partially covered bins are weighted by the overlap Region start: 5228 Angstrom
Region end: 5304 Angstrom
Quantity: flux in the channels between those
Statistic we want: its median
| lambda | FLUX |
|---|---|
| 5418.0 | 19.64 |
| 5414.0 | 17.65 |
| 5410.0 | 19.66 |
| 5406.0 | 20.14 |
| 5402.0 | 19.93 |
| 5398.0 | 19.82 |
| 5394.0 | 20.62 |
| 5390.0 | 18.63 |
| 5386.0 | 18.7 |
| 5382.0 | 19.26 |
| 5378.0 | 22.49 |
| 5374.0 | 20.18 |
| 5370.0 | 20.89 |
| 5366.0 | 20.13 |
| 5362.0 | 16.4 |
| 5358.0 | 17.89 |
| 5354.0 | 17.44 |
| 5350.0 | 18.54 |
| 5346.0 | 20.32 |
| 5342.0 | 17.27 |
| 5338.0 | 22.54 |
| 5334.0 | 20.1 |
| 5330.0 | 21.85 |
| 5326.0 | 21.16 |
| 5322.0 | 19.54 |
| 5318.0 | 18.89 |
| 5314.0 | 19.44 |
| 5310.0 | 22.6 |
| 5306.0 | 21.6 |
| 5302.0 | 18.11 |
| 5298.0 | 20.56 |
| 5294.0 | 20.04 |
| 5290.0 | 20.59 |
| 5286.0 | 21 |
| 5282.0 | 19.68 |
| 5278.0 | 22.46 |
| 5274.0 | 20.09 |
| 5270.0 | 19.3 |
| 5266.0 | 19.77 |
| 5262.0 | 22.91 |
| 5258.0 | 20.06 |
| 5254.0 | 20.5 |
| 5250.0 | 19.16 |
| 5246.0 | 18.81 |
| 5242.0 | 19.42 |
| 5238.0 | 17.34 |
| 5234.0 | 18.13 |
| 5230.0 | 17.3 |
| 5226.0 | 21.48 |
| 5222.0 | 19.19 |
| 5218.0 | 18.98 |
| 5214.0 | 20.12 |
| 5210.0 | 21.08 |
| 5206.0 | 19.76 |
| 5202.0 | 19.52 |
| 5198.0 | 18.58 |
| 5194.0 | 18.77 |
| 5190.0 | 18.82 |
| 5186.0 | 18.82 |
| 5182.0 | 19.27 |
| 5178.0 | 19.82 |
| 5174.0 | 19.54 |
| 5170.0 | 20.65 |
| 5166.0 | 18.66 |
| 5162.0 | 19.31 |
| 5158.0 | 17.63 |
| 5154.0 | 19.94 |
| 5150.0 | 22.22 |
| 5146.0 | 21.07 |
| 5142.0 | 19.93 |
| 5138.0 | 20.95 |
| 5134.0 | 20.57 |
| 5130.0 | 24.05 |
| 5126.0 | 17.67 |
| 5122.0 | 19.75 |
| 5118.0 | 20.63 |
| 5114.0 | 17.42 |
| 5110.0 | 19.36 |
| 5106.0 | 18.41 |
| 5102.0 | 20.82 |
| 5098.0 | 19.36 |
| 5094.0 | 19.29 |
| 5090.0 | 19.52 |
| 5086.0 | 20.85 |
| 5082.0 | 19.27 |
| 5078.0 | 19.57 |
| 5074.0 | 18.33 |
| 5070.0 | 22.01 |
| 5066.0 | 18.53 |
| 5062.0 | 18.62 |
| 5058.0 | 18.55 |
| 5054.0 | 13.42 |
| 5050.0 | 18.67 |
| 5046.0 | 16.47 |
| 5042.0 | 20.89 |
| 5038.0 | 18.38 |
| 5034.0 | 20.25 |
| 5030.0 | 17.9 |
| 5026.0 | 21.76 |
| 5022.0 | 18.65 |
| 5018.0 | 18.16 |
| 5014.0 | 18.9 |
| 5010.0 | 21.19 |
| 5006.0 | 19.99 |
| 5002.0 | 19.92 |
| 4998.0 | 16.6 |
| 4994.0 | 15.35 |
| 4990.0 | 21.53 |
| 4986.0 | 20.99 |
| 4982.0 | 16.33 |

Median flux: 19.8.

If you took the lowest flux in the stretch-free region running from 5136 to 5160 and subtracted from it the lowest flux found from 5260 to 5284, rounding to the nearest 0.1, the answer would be -1.7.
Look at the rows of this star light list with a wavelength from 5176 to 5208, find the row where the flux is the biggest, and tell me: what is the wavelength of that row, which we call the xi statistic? 5178.0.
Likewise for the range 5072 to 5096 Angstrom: 5086.0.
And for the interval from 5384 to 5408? 5394.0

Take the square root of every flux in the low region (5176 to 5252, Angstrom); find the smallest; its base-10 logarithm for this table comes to 0.62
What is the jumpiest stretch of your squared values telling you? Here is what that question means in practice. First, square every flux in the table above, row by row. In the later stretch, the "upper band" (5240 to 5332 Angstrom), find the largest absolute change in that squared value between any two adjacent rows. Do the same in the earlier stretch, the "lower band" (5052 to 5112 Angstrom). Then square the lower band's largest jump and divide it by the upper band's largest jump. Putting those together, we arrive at 194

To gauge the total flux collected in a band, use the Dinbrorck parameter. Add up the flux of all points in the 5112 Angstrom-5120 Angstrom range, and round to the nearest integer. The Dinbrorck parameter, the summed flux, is 38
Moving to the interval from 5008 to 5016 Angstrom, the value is 40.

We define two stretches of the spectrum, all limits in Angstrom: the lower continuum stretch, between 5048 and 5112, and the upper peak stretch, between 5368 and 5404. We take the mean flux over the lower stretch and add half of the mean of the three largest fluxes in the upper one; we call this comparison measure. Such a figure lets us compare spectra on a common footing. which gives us 29.7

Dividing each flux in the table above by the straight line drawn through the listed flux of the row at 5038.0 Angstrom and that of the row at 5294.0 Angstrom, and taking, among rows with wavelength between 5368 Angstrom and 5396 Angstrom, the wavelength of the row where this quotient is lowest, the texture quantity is 5390.0 Angstrom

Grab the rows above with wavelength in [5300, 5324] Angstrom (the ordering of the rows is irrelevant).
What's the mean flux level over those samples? 20.0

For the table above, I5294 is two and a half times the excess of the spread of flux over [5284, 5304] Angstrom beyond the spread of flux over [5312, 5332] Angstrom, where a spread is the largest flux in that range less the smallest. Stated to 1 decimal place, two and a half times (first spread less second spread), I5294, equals -0.2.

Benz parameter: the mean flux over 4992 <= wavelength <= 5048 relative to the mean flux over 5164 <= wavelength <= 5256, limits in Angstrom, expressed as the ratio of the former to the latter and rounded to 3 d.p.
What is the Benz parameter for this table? 0.979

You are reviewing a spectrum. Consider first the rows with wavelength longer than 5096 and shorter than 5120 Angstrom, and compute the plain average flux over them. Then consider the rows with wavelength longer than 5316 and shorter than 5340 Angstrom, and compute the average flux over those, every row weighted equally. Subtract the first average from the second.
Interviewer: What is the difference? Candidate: 1.3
